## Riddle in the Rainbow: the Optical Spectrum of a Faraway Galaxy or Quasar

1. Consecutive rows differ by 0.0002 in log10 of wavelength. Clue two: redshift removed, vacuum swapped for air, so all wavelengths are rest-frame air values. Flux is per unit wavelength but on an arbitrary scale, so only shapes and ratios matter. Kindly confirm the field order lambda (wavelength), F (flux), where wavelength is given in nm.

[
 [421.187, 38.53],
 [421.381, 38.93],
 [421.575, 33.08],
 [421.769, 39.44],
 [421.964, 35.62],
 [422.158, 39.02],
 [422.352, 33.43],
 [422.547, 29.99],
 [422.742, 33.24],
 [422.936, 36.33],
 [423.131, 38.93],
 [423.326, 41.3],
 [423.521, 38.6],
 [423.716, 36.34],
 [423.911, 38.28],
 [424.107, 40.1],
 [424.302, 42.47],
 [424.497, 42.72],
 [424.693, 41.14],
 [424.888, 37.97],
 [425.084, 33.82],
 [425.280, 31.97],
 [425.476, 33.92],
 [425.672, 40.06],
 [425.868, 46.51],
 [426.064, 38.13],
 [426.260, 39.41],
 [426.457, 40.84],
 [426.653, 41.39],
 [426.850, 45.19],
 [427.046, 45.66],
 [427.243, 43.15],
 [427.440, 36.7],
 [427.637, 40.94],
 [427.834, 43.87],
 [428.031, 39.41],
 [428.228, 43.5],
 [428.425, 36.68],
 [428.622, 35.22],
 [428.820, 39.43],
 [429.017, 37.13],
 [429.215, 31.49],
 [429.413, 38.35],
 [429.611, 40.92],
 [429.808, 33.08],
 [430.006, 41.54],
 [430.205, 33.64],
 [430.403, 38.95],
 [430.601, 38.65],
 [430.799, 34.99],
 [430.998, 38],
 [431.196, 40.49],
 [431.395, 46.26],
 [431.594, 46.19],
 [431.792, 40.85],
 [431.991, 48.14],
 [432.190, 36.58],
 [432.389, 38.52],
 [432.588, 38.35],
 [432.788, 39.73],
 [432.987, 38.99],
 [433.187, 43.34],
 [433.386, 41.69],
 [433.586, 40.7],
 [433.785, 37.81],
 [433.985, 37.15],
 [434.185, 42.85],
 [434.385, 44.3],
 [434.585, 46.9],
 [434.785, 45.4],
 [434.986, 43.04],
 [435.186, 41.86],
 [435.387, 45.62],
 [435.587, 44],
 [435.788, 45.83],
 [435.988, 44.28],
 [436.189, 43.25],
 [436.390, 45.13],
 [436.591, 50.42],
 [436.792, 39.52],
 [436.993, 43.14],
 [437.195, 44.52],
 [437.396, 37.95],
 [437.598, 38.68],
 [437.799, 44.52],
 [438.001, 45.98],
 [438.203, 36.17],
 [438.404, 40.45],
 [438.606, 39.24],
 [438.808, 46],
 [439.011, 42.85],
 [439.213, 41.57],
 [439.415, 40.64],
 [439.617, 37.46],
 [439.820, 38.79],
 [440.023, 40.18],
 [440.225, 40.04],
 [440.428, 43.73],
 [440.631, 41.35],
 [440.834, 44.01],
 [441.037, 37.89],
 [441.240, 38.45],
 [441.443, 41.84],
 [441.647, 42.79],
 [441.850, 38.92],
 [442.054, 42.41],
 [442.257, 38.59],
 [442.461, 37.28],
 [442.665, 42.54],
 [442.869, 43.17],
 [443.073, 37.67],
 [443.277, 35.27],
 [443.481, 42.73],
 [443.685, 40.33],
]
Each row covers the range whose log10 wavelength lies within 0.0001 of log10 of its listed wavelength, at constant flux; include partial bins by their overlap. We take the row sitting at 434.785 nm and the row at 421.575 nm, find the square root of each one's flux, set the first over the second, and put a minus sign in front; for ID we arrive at -1.17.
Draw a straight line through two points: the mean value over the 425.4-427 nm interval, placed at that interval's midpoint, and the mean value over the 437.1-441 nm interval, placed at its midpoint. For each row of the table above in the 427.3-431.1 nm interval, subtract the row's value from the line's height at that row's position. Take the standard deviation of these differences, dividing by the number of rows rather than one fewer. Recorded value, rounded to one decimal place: 3.3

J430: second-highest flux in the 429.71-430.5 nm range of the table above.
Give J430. 38.95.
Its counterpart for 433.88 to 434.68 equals 44.3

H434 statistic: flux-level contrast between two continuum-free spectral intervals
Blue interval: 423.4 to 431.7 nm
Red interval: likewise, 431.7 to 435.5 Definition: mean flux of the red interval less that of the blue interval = 2.3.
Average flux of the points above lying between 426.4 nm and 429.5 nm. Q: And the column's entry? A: 40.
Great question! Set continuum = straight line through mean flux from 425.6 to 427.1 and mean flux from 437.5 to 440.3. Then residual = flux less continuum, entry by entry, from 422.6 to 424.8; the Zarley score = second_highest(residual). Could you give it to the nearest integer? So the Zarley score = 0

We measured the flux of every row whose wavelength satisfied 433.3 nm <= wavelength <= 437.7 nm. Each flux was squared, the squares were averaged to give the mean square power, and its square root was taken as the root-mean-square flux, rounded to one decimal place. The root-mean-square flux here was 43.0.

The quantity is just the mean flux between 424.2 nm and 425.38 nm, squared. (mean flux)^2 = 1471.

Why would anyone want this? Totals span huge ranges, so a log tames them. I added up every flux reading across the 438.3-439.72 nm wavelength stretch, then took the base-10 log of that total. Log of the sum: 2.46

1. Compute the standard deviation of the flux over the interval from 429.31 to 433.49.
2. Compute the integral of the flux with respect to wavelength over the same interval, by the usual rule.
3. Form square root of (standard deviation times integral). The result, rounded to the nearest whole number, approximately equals 25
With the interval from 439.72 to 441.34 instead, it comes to 12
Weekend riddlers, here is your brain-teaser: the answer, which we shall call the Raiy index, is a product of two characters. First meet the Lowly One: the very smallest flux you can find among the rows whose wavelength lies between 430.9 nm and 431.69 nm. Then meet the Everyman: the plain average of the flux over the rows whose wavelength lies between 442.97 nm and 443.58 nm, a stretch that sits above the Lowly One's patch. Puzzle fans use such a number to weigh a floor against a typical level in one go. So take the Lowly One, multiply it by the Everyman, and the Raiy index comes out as 1465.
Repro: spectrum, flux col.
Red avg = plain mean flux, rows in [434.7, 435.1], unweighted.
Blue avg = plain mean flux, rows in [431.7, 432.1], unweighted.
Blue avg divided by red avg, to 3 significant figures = 1.01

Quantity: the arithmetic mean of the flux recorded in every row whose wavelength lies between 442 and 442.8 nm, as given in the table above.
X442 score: 40.2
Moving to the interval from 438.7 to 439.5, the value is 42.8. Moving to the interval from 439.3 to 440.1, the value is 39.3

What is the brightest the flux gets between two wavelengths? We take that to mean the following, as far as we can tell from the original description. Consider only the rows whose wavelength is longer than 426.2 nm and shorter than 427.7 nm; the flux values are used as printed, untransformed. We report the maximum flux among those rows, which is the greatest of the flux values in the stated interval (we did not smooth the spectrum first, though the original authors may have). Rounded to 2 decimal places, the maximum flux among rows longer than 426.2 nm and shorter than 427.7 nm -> 45.66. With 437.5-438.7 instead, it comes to 45.98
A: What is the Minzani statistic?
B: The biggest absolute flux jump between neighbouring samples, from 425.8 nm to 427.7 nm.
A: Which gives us 8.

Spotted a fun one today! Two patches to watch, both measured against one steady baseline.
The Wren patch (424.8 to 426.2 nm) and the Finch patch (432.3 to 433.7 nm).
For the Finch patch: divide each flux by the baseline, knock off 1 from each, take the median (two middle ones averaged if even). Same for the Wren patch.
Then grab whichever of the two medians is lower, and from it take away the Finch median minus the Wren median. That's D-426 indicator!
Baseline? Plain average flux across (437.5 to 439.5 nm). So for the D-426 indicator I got -0.13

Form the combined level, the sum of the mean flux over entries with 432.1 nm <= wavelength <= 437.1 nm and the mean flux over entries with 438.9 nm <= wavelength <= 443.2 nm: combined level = 82.9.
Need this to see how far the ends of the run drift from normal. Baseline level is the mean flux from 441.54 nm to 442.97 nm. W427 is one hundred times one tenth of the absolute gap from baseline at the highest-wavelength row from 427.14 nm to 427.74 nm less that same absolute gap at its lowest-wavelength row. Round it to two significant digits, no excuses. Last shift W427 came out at -22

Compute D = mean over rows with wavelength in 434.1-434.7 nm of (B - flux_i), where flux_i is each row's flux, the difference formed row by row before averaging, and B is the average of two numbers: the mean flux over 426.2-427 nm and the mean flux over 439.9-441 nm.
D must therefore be -3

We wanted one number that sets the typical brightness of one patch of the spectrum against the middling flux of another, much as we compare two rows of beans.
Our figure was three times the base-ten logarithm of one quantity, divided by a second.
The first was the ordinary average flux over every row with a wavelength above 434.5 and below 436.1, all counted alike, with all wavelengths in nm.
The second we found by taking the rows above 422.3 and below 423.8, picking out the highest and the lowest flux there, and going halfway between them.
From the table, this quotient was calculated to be 0.139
